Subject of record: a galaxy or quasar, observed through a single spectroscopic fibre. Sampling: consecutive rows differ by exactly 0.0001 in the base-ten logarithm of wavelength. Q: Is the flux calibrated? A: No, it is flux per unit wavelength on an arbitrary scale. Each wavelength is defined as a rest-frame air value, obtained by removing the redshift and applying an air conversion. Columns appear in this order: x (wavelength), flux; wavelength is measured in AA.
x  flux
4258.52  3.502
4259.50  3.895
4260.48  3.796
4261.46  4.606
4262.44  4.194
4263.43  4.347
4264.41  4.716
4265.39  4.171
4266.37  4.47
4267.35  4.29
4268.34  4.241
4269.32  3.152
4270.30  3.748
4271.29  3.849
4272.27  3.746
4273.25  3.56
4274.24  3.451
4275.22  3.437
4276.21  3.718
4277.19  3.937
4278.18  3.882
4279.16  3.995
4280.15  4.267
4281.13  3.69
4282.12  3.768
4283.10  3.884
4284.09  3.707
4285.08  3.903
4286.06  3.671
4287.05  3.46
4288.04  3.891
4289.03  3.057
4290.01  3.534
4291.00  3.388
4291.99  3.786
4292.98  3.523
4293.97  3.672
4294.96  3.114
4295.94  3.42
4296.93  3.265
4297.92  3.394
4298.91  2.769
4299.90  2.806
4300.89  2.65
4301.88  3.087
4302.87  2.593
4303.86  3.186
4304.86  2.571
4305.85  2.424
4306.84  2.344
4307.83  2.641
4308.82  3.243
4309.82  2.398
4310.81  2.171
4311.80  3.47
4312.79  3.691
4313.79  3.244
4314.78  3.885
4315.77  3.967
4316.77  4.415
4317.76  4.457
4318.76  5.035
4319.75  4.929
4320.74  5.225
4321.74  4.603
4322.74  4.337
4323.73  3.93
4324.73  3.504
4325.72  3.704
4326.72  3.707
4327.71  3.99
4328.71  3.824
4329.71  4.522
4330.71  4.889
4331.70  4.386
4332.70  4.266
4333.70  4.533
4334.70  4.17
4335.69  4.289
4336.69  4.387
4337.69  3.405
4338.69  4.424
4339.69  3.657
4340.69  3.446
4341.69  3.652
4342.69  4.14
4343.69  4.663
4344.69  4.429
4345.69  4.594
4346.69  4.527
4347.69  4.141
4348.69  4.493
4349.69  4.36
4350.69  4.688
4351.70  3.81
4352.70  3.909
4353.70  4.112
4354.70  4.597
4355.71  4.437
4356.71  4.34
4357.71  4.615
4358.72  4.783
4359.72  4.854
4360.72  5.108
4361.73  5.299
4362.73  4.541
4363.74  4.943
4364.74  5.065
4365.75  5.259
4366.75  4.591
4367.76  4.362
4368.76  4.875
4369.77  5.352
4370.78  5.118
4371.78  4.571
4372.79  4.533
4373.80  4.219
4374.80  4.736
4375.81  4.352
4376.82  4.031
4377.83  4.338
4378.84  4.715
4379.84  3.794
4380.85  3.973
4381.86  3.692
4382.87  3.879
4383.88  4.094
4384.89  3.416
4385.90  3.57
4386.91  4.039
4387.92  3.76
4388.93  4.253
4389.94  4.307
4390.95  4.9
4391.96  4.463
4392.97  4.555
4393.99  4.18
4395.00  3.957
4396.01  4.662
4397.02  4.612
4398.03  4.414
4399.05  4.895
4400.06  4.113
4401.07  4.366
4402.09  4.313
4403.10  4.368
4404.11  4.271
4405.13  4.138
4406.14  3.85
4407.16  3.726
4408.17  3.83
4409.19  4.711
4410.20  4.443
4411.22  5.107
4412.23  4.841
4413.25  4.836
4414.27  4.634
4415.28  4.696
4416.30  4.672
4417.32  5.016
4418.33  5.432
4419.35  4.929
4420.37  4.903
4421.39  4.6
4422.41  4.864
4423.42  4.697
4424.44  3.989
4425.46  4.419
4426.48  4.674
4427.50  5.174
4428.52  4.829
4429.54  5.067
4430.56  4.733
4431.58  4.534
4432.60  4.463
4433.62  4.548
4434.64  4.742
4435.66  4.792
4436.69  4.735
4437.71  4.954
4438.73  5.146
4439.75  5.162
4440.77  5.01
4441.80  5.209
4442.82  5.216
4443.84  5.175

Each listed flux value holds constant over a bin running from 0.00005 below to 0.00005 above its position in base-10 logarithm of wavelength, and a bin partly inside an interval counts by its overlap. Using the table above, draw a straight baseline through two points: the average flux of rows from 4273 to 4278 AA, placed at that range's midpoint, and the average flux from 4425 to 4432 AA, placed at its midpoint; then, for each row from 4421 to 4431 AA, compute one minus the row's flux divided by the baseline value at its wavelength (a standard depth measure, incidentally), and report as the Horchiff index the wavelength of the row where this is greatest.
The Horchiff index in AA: 4424.44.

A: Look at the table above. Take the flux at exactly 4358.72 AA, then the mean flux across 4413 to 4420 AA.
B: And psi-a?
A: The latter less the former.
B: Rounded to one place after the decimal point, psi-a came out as 0.1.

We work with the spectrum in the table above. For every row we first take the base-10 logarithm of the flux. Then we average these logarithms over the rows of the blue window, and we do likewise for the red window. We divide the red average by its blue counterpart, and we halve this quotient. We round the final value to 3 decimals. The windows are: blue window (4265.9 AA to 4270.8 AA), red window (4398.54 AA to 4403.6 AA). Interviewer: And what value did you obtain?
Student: 0.540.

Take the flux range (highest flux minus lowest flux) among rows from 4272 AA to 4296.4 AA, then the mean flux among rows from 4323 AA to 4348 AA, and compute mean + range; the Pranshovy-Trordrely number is 5.3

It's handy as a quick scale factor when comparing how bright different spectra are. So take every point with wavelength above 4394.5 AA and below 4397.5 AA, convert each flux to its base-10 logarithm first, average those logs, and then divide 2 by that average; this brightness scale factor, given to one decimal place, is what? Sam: 3.1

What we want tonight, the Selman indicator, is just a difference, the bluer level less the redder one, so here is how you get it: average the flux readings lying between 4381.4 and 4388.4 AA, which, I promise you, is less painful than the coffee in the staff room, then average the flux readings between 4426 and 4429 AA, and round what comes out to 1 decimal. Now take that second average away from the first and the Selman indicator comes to -1.1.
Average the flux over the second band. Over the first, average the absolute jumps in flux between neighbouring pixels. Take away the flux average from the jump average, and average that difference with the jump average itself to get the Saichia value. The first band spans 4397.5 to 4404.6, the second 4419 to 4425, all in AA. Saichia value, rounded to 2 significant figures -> -2.0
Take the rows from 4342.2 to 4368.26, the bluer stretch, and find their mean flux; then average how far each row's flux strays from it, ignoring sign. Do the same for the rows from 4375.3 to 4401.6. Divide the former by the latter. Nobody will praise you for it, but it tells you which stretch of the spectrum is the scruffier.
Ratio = 0.9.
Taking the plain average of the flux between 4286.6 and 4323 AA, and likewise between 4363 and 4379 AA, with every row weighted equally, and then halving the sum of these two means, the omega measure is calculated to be 4.07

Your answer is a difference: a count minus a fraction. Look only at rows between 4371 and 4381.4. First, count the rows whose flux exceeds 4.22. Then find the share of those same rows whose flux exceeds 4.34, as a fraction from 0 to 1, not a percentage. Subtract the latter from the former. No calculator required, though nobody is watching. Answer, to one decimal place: 5.5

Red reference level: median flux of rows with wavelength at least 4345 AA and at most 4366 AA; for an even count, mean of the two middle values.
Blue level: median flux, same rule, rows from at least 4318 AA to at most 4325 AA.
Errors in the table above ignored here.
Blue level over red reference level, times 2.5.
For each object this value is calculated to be 2.5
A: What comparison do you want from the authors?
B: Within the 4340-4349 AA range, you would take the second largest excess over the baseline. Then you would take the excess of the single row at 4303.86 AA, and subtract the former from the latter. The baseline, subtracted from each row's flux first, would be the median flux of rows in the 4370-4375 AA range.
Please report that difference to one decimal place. -1.4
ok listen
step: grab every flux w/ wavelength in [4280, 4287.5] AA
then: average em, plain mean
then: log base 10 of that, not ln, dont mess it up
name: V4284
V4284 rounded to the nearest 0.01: 0.58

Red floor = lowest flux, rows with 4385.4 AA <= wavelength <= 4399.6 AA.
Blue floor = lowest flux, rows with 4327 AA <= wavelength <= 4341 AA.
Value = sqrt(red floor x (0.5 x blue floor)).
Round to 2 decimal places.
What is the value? 2.47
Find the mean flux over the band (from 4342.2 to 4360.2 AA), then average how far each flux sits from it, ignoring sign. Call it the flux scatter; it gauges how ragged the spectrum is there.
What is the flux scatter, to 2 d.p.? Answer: 0.23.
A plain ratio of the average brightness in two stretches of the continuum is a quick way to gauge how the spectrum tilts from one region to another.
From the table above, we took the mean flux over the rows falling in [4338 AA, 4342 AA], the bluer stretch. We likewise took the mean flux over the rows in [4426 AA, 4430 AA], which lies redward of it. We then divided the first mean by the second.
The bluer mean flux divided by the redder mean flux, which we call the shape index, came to 0.77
